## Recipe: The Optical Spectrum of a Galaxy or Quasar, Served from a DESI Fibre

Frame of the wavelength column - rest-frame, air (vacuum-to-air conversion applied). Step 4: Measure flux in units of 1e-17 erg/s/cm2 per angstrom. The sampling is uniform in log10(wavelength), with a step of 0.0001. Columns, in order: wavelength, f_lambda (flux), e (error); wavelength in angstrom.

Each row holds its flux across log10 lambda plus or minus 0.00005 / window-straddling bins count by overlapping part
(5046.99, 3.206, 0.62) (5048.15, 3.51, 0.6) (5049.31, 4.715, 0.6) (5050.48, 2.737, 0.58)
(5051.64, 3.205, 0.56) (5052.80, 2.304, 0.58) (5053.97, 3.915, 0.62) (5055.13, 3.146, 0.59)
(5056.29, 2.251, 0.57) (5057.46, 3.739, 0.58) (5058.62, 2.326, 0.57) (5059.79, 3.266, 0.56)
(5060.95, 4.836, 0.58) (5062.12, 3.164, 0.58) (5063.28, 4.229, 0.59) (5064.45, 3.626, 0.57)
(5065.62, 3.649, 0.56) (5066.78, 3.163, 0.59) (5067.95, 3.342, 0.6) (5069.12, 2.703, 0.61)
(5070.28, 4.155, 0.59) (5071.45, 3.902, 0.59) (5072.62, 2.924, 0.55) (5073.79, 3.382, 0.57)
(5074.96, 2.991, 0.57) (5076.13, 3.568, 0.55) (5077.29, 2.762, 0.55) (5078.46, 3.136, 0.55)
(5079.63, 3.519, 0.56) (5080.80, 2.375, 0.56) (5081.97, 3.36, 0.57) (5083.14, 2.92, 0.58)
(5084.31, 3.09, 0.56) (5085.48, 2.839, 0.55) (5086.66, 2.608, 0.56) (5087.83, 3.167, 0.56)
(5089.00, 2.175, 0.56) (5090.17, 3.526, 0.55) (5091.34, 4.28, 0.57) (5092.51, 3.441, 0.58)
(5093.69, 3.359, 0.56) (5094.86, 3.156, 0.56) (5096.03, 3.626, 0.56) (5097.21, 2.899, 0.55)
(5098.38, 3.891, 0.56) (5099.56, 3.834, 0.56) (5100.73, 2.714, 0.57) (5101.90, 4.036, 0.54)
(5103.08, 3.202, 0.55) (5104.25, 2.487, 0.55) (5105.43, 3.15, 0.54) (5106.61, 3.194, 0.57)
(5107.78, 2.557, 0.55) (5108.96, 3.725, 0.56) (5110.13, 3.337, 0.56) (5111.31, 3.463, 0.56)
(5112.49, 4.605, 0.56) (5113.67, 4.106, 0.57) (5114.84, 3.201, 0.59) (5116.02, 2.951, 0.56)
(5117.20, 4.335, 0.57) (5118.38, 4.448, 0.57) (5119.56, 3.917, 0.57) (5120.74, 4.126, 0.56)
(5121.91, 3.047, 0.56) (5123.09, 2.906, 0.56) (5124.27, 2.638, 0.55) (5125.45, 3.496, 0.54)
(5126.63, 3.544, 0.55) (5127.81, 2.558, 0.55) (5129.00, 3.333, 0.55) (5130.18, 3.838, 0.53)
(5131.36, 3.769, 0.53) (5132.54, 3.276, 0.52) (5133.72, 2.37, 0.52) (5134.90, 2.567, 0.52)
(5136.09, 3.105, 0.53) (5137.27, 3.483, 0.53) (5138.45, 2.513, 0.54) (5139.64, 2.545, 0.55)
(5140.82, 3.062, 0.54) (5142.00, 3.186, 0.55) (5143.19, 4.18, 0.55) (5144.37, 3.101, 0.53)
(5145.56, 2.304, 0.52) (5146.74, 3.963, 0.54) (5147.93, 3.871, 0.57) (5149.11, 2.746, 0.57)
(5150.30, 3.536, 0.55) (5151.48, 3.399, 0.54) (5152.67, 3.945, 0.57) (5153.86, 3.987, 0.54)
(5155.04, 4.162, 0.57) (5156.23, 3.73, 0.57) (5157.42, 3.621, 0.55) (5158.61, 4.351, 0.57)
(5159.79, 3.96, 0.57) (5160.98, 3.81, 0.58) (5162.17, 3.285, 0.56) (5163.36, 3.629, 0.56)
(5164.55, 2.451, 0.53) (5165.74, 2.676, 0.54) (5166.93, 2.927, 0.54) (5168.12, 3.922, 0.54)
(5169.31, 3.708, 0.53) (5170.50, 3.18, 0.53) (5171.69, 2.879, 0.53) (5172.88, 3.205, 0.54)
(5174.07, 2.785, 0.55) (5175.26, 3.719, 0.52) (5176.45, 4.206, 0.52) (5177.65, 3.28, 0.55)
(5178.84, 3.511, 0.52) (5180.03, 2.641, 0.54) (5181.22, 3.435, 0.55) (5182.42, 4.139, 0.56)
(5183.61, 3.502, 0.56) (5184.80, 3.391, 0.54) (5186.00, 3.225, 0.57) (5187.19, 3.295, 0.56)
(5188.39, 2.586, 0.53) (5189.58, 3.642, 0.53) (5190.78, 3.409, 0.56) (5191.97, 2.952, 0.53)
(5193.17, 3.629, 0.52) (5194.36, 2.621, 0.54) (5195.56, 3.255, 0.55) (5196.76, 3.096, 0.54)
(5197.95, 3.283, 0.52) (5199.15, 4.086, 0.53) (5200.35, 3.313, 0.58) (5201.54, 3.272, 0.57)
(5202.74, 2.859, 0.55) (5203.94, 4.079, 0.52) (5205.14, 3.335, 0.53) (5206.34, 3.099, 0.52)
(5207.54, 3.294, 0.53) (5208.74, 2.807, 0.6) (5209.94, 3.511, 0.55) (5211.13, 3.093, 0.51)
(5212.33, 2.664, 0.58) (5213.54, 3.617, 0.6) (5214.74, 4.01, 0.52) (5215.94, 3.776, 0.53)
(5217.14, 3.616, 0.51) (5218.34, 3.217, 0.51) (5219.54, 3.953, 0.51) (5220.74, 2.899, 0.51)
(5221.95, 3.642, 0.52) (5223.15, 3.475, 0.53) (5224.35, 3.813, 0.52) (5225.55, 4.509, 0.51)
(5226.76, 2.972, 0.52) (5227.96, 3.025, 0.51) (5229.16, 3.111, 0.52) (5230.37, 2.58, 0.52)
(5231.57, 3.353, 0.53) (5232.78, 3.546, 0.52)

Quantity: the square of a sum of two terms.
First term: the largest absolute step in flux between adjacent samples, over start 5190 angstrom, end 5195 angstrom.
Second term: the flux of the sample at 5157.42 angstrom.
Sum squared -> 21.4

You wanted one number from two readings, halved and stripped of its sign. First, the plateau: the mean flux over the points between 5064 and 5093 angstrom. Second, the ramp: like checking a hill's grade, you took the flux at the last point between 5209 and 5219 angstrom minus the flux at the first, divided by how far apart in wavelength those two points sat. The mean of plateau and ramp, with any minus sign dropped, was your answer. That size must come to 1.59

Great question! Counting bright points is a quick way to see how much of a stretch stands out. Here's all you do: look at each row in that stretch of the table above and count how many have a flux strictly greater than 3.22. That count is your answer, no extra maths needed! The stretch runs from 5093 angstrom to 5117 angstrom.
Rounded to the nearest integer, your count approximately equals 10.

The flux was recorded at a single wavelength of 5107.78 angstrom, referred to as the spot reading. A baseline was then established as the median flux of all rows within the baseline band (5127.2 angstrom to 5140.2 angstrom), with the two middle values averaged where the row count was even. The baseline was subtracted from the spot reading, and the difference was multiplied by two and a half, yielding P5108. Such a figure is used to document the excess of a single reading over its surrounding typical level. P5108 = -1.4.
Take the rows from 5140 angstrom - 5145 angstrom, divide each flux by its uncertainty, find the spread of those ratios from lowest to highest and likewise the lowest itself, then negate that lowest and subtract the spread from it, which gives -7.6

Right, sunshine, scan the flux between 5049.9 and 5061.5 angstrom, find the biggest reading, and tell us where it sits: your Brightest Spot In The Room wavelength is 5060.95 angstrom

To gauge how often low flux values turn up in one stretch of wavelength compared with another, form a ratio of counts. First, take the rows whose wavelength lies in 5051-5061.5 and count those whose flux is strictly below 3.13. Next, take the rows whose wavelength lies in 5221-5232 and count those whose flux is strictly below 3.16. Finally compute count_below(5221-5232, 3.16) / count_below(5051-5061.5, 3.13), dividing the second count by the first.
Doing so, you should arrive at 1.33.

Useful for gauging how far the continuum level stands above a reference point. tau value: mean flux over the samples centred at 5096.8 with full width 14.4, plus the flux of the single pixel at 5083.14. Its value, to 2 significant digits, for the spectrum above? 6.4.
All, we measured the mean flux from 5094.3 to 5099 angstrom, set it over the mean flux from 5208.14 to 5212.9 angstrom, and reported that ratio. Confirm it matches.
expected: 1.12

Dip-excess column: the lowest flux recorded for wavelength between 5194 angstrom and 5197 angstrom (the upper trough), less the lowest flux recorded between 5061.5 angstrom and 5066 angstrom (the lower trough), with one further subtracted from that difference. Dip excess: -1.5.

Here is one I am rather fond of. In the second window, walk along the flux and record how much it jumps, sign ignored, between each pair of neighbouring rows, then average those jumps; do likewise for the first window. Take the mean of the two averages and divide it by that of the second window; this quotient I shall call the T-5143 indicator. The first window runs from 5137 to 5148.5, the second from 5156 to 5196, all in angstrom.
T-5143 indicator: 1.16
